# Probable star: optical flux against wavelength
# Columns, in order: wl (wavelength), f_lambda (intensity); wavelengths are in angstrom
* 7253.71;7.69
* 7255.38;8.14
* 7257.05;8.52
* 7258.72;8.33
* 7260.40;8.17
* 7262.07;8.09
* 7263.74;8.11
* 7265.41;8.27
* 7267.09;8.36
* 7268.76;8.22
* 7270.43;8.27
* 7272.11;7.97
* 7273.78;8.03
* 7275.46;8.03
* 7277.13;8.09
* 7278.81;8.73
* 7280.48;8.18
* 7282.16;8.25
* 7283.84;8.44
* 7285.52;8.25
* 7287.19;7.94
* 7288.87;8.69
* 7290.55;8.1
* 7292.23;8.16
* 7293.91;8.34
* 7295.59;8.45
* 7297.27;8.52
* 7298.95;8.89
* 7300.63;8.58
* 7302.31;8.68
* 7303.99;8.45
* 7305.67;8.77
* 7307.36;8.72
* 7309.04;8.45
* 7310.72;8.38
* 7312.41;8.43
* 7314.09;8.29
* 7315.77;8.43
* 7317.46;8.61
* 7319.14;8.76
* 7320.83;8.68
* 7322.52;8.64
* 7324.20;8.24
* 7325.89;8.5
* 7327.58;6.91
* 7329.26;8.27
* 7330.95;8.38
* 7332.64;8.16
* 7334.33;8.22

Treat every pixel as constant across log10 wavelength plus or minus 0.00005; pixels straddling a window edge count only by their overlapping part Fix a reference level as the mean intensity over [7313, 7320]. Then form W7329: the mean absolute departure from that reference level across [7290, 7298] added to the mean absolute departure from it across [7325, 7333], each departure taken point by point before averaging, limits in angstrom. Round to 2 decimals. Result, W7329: 0.69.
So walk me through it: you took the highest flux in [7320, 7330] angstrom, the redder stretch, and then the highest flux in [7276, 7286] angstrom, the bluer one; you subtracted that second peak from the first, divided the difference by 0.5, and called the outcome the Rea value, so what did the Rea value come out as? -0.10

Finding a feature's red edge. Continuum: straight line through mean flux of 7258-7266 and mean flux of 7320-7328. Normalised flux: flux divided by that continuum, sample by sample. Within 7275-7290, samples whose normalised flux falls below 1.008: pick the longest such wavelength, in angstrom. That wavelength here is 7287.19 angstrom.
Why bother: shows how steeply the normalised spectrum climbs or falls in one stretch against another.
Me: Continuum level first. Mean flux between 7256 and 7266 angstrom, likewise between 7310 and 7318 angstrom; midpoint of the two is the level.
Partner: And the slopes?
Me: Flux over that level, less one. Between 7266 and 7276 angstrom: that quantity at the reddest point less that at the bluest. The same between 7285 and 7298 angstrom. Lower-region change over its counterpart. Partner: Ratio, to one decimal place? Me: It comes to -1.2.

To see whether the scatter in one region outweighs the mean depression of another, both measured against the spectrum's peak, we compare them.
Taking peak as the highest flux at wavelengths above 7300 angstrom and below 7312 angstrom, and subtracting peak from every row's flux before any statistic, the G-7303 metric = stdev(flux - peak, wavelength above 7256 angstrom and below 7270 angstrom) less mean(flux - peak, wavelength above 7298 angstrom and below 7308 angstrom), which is 0.2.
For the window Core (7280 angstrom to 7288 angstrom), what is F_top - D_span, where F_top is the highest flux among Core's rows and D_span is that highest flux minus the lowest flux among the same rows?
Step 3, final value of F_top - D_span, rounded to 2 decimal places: 7.94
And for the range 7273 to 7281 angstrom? 8.03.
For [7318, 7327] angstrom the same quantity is 8.24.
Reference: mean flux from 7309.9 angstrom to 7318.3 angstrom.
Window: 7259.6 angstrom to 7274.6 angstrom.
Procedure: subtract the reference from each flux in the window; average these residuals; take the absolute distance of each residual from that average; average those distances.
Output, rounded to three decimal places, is 0.103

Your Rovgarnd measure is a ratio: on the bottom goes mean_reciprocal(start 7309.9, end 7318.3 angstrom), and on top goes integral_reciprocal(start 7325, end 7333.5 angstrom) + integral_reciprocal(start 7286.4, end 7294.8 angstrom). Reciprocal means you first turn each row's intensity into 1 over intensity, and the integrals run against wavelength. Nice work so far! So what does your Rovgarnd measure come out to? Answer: 17.5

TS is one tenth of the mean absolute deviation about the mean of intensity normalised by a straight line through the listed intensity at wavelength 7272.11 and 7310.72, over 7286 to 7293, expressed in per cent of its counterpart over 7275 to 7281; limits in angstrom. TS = 10.1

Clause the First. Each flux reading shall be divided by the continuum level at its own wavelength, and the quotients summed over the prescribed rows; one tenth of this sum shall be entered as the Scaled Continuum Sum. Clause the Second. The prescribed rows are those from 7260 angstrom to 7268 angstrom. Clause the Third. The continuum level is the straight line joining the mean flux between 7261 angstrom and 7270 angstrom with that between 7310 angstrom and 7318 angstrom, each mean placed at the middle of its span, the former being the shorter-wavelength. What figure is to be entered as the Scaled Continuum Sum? 0.50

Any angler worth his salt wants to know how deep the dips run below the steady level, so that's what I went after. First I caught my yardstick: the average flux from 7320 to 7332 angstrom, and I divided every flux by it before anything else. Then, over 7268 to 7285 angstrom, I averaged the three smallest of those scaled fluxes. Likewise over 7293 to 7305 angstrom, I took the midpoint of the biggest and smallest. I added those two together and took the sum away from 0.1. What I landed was -1.92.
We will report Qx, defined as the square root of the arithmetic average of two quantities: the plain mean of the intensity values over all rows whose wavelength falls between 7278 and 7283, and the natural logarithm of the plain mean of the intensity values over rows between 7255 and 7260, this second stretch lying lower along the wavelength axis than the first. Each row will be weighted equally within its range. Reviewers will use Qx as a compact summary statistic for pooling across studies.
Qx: 2.292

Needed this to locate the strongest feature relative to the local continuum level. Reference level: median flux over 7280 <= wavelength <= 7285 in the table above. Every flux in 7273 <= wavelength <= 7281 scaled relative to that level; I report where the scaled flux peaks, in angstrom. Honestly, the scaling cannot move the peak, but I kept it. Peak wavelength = 7278.81 angstrom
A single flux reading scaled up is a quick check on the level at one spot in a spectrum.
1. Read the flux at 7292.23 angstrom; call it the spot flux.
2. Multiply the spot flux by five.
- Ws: 40.8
